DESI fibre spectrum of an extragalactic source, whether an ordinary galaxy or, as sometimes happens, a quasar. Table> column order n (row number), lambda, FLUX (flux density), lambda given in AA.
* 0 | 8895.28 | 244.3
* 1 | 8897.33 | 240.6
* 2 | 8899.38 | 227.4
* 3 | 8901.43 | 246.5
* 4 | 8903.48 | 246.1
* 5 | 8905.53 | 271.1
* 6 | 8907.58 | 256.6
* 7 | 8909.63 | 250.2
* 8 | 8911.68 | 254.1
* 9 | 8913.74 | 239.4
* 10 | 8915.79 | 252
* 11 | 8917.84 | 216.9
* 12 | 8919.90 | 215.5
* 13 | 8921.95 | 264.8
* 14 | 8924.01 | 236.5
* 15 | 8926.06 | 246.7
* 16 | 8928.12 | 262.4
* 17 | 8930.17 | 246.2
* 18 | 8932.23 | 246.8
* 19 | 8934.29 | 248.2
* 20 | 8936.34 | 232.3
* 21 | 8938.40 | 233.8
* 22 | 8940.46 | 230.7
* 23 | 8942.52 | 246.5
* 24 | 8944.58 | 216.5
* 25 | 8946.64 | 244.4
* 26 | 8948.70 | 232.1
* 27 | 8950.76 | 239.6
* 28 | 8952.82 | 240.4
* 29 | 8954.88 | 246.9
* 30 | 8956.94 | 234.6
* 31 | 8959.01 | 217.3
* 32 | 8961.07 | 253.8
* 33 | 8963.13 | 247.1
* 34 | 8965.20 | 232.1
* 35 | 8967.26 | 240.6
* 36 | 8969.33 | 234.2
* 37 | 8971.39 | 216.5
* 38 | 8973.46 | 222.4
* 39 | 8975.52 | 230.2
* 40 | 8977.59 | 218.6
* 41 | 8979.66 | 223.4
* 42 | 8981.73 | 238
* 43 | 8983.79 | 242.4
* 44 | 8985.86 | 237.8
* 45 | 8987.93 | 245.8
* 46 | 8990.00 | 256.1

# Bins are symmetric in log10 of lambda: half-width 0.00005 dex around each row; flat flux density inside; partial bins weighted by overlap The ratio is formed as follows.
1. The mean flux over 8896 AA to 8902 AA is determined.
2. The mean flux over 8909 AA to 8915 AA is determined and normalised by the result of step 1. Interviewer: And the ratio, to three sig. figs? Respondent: 1.04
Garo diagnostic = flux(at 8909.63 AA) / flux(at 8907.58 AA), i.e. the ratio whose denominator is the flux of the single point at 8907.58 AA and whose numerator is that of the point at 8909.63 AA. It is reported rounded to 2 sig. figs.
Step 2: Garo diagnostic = 0.98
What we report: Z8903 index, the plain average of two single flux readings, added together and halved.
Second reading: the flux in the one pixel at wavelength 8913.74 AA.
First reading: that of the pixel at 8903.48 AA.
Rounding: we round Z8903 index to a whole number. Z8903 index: 243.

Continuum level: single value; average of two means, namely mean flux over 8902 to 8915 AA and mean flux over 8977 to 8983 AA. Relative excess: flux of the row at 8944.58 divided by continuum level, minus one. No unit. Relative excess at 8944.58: -0.10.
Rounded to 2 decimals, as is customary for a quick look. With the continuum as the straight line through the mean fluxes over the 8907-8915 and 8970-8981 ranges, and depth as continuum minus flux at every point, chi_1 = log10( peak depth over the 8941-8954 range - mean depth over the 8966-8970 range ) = 1.49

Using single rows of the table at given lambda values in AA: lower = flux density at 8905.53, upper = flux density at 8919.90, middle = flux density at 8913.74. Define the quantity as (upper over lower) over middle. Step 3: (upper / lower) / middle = 0.0033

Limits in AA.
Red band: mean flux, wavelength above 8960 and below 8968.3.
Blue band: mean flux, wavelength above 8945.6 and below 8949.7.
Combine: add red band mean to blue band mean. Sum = 482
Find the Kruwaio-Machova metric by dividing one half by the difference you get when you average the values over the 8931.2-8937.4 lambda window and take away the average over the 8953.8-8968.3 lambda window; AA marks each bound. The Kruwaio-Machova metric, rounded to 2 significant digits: 0.14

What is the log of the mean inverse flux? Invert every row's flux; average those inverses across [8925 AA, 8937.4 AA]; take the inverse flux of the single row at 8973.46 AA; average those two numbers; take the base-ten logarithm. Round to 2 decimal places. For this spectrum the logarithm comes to -2.37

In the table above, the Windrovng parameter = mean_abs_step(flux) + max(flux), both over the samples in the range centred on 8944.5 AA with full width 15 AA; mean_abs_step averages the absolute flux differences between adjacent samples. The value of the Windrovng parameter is 263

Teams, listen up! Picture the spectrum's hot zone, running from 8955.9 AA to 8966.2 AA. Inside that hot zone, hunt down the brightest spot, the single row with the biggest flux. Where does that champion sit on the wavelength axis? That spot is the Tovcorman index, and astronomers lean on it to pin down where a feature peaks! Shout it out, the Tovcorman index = 8961.07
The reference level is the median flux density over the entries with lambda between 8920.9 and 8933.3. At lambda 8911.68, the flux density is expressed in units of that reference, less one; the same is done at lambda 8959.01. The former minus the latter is 0.15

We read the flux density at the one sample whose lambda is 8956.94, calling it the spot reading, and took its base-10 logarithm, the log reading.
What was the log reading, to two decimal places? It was 2.37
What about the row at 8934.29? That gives 2.39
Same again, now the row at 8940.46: 2.36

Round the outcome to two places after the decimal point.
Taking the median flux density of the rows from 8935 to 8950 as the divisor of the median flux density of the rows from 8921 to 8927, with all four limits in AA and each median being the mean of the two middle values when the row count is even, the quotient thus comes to 1.06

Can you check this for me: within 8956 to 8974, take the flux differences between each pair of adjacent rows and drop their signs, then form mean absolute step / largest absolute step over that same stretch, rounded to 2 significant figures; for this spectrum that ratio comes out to 0.39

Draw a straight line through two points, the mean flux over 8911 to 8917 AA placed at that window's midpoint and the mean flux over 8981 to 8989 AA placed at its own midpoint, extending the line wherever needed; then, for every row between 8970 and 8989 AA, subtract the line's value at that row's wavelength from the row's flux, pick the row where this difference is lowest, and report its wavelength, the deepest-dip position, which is 8971.39 AA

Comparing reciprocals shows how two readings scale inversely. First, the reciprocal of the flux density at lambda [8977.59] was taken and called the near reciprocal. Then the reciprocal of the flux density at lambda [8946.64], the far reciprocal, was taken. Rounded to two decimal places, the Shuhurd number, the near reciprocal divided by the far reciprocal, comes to 1.12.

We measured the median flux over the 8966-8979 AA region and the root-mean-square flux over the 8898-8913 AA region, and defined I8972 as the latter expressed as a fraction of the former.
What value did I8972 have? 1.11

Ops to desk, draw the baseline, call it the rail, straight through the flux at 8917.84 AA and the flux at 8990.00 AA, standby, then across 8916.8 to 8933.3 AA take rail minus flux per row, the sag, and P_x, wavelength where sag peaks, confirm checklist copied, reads 8919.90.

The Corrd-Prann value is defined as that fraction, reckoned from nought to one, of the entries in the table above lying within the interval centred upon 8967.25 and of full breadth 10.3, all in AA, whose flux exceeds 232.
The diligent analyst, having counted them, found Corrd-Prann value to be 0.80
